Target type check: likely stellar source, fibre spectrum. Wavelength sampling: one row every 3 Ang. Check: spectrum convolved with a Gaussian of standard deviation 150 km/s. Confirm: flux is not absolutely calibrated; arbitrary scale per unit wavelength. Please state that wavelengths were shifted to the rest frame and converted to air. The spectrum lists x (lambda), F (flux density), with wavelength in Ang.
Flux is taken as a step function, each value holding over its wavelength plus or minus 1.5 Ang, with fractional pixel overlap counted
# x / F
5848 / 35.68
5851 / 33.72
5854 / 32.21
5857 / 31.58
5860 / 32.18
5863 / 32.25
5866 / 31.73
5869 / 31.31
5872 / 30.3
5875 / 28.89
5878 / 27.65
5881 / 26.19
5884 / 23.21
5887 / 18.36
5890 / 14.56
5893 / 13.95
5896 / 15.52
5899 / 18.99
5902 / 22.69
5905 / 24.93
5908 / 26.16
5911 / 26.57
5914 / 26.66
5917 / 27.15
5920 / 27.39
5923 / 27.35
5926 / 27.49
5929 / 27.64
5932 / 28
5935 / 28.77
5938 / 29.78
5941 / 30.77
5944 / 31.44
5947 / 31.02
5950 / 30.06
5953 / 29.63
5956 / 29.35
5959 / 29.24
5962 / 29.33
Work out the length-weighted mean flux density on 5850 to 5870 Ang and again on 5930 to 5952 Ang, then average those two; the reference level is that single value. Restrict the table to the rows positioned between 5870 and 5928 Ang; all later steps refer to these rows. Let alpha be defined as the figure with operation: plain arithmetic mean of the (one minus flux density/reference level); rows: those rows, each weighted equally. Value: 0.23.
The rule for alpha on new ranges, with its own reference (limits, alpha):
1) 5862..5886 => 0.07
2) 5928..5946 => 0.05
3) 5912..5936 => 0.11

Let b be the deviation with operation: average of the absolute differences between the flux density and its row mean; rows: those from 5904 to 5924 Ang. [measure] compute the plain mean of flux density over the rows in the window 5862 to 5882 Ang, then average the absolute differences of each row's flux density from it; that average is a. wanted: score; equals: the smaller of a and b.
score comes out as 0.61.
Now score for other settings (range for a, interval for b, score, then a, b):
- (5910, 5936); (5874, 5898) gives 0.47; 0.5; 5.4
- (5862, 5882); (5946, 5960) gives 0.54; 1.9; 0.5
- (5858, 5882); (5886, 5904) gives 1.86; 1.9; 2.7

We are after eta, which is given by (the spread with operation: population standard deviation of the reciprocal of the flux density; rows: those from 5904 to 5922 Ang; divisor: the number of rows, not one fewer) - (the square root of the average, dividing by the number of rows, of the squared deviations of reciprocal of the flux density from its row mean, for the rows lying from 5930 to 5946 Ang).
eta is -0.0003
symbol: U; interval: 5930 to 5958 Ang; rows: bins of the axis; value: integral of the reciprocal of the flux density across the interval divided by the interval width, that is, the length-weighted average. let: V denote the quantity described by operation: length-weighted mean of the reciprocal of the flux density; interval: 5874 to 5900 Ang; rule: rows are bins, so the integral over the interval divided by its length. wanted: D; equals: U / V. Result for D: 0.65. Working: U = 0.0336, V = 0.0519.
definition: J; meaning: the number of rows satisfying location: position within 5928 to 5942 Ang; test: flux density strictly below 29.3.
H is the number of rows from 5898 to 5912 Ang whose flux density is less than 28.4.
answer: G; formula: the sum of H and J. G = 8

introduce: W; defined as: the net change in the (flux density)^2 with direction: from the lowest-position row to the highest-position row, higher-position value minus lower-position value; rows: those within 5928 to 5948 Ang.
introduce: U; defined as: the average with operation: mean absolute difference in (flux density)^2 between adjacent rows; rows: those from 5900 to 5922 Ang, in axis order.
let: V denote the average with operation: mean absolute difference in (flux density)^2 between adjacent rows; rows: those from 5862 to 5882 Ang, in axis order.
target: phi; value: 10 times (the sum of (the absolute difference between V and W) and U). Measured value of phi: 1785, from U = 39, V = 59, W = 198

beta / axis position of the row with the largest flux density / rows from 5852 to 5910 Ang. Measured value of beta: 5863 Ang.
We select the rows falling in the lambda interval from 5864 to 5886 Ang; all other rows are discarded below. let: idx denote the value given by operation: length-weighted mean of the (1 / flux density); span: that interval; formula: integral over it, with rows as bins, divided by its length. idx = 0.0358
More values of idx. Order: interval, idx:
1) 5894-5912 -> 0.0471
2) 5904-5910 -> 0.0390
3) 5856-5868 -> 0.0313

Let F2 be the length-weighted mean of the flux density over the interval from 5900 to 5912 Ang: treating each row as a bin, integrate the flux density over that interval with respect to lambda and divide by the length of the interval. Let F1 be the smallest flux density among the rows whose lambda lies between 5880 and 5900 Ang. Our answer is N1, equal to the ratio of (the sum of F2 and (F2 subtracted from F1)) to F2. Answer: 0.56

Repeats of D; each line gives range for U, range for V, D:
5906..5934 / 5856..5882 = 1.11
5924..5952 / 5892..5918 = 0.73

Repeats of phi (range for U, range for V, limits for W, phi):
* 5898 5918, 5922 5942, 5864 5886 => 5640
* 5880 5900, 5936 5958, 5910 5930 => 1294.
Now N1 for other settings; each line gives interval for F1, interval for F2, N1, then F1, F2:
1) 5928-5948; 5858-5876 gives 0.89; 27.64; 31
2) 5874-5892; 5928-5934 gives 0.52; 14.56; 28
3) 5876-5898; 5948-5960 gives 0.47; 13.95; 30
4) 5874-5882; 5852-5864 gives 0.82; 26.19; 32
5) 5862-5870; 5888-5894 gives 2.14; 31.31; 15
